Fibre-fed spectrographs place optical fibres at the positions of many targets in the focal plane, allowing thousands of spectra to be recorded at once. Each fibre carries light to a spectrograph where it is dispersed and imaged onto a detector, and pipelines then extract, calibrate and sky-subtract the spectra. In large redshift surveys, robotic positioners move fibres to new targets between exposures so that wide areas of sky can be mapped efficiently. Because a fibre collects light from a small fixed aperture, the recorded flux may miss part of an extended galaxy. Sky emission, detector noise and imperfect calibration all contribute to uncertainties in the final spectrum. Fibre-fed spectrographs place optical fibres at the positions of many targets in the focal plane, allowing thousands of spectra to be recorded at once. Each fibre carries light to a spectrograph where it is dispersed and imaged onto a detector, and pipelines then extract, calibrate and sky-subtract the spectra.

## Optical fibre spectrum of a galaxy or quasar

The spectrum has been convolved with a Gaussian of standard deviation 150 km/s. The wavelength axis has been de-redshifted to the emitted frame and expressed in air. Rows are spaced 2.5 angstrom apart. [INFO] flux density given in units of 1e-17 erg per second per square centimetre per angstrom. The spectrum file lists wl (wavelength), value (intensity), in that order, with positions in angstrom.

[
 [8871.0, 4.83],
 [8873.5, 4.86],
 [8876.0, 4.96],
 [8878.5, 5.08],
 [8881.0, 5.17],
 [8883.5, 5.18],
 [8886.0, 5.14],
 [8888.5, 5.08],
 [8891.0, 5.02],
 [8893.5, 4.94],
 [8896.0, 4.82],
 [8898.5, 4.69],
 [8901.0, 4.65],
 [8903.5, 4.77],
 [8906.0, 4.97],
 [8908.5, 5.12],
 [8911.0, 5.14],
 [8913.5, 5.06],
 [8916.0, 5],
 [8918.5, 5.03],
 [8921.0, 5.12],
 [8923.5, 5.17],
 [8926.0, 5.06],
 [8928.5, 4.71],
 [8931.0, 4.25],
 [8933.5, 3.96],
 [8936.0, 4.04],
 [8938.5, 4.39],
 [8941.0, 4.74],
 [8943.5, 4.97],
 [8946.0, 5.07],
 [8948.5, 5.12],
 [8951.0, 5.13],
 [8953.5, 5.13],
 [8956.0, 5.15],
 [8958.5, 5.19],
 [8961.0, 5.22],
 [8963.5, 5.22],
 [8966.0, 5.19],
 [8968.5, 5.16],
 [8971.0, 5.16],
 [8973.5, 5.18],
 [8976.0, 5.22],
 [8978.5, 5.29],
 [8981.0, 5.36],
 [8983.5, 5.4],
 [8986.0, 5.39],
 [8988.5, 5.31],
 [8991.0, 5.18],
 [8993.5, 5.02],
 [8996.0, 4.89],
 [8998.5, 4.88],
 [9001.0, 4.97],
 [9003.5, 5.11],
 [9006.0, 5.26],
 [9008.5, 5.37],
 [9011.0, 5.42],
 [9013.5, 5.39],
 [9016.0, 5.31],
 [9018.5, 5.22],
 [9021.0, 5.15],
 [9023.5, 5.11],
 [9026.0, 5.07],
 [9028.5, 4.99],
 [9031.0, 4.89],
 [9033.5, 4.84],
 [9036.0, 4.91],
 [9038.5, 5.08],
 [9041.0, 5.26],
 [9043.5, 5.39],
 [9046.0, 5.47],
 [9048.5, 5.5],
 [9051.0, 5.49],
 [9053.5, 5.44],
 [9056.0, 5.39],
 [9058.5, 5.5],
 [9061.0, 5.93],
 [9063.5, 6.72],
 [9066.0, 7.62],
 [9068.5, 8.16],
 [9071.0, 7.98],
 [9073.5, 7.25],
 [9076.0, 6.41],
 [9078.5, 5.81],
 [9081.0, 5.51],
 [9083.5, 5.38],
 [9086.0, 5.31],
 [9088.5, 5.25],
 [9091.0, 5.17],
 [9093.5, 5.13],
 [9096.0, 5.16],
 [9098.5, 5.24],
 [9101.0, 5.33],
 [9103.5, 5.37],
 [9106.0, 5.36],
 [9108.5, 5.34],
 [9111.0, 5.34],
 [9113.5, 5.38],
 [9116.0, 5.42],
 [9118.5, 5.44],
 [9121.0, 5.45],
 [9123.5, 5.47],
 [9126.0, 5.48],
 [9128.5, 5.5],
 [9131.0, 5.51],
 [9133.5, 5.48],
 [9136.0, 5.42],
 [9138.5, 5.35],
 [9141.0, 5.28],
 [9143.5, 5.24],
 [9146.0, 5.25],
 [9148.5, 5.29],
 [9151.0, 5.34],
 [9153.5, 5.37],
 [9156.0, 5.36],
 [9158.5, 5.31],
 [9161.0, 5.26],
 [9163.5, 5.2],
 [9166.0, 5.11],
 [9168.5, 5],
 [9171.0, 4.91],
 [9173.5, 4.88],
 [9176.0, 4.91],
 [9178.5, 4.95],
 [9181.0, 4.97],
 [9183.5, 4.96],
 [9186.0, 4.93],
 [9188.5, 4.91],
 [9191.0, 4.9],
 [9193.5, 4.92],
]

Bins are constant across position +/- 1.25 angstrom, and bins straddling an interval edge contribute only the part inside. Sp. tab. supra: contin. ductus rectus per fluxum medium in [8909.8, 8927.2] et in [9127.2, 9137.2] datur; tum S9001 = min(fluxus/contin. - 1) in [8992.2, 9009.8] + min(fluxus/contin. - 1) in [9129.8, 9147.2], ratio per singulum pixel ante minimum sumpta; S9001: -0.11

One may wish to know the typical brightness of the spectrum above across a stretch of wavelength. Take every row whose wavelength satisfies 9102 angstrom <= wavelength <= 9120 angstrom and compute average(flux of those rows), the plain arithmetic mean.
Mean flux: 5.38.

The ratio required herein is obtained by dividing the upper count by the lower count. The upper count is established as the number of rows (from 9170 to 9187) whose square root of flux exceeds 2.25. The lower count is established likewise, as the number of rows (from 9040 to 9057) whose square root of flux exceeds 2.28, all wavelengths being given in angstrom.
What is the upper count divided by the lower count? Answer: 0.0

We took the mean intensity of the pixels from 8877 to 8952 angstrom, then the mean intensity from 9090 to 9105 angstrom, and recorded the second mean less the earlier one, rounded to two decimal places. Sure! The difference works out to 0.35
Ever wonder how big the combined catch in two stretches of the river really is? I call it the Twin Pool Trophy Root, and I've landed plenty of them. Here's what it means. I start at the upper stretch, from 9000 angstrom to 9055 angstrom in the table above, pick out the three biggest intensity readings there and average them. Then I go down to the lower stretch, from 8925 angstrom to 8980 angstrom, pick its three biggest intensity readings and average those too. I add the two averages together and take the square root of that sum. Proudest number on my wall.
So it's 3.276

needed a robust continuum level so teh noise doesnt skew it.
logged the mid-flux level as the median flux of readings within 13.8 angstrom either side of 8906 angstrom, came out 4.97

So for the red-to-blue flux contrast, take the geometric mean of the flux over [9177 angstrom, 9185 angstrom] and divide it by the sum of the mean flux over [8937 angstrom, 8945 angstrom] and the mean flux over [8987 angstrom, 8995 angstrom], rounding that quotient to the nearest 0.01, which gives 0.50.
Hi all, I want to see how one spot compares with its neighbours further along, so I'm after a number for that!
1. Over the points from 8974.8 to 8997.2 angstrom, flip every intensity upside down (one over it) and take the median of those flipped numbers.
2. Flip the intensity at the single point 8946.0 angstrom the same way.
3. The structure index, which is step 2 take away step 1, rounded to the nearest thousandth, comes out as 0.008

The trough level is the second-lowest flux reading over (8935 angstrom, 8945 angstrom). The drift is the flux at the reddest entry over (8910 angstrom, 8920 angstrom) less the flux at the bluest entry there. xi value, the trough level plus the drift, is 4.3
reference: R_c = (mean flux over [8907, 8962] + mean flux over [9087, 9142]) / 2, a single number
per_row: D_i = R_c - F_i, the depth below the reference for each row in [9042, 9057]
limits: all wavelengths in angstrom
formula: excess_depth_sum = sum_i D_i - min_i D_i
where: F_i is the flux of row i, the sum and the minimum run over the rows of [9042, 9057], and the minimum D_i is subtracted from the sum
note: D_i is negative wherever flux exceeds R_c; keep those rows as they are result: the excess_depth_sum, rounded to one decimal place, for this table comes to -1.5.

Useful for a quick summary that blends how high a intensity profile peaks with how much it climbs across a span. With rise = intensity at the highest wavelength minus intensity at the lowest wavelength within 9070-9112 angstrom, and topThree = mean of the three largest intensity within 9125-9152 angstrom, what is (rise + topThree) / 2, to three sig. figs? 1.43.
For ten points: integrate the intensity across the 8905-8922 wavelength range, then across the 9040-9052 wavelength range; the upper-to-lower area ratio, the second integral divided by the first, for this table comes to 0.76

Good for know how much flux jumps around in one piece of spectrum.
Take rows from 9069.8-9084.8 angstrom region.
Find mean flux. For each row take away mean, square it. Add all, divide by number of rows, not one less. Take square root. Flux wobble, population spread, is 0.95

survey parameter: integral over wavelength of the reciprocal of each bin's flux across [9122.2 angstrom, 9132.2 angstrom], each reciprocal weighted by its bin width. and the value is 1.82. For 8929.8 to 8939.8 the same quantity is 2.41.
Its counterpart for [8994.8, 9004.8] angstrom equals 2.02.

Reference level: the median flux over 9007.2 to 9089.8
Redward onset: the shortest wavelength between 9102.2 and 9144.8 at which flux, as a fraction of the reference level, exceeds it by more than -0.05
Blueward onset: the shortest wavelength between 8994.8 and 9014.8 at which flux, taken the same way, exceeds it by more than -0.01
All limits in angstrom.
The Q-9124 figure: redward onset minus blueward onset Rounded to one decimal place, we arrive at 95.0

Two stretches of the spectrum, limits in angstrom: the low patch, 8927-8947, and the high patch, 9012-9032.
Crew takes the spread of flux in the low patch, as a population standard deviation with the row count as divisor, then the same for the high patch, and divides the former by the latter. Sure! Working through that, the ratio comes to 2.5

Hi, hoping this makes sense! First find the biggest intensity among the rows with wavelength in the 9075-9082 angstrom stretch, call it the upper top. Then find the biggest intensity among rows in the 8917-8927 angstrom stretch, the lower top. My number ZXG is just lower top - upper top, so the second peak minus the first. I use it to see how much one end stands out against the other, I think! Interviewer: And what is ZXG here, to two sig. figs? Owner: -1.2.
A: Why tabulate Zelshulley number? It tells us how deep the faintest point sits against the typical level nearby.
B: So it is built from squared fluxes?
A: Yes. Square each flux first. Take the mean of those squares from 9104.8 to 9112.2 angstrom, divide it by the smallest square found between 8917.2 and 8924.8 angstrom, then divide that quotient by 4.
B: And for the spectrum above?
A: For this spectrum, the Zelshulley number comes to 0.282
